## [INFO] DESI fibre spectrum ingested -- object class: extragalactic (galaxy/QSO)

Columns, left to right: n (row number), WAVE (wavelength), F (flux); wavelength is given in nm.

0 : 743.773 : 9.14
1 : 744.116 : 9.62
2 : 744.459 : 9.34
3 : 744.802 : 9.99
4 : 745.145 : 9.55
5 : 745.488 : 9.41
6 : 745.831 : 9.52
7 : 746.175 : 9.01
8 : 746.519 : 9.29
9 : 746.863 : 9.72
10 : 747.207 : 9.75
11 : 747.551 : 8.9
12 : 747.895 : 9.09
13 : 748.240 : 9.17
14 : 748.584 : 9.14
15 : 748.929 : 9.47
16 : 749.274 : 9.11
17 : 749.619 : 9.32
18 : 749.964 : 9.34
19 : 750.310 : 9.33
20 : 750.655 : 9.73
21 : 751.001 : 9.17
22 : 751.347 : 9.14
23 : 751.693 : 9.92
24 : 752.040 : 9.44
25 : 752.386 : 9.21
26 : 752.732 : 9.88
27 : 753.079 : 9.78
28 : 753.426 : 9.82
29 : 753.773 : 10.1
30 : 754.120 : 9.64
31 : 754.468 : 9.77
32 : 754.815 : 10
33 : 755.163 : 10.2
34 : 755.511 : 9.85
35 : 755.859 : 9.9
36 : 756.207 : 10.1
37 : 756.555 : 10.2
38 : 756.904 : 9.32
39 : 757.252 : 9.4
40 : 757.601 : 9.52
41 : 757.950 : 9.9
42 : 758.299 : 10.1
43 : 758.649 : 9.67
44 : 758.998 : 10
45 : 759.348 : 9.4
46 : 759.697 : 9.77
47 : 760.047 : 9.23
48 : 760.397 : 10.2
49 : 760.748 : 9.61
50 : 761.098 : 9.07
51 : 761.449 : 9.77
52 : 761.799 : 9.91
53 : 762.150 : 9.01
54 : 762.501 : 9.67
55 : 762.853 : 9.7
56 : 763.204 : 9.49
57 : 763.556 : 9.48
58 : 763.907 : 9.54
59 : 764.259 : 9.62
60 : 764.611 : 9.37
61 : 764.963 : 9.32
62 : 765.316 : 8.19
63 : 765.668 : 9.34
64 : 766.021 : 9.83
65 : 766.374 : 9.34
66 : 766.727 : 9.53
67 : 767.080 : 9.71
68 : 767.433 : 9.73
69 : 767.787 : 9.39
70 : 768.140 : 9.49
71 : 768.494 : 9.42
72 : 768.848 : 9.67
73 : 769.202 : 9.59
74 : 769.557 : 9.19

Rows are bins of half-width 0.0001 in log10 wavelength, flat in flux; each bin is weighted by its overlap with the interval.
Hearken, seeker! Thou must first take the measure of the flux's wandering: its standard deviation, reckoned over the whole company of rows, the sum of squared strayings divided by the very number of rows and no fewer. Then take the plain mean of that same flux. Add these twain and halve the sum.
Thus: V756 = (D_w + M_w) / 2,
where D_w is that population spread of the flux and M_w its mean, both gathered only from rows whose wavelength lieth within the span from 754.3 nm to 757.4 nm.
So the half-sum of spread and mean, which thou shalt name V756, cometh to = 5.08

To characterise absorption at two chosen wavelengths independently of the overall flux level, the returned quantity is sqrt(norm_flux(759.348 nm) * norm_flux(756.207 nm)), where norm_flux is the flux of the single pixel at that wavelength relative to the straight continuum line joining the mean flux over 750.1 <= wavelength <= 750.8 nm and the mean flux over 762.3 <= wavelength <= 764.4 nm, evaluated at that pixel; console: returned 1.02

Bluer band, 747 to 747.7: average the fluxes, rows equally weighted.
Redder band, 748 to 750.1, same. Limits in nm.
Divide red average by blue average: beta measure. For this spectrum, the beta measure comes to 0.99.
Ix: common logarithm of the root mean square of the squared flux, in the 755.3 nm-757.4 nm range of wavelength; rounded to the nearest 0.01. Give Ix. 1.98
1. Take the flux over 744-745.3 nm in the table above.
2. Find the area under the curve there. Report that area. 13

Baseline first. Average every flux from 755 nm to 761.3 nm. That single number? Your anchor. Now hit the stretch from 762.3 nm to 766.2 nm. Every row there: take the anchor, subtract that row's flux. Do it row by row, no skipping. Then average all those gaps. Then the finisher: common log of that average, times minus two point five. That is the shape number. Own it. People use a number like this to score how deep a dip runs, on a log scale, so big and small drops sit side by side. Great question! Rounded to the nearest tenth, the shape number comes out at 1.2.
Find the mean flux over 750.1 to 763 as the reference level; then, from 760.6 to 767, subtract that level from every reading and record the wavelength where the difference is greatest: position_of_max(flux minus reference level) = 761.799 nm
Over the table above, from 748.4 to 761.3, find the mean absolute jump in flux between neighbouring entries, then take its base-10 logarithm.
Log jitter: -0.47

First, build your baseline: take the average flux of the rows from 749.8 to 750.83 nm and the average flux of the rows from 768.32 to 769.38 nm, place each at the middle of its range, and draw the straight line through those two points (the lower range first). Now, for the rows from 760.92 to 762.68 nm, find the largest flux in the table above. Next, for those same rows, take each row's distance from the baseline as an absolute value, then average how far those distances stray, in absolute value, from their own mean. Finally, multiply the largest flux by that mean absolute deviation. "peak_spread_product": 1.2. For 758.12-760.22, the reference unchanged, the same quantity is 1.5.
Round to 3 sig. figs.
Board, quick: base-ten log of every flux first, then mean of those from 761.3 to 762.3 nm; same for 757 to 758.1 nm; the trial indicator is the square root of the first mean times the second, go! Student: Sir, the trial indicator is 0.981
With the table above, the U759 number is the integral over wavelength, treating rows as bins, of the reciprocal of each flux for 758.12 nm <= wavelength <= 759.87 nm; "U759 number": 0.18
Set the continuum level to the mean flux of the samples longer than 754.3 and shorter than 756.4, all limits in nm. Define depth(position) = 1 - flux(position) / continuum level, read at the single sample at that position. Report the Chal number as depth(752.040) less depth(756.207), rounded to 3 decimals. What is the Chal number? 0.066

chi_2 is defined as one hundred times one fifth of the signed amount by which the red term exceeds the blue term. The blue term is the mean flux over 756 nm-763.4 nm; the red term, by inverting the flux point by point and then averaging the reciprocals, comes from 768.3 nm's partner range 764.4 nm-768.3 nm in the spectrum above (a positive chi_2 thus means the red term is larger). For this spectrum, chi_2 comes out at -191.2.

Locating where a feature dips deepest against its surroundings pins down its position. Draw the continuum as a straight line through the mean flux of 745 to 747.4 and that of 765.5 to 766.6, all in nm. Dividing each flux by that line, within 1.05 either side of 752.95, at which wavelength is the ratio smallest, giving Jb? 752.386 nm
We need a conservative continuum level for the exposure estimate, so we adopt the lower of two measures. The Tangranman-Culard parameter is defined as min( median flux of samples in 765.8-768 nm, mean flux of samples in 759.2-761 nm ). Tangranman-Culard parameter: 9.62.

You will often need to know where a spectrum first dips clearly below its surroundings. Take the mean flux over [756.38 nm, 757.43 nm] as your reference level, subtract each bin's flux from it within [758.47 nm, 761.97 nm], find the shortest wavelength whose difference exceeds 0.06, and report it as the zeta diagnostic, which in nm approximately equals 759.348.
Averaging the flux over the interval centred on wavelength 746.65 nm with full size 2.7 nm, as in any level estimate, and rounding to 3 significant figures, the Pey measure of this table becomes 9.34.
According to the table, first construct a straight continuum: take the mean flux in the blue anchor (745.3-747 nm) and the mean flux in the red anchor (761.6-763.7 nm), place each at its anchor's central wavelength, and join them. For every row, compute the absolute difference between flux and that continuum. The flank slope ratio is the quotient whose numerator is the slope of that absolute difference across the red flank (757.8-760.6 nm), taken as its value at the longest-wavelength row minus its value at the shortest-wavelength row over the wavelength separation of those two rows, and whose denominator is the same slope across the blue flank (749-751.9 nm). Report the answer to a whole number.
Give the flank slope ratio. 2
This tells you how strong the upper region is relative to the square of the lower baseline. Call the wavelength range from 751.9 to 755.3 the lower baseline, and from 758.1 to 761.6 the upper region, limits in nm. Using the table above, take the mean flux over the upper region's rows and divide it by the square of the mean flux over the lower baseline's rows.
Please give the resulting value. 0.101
